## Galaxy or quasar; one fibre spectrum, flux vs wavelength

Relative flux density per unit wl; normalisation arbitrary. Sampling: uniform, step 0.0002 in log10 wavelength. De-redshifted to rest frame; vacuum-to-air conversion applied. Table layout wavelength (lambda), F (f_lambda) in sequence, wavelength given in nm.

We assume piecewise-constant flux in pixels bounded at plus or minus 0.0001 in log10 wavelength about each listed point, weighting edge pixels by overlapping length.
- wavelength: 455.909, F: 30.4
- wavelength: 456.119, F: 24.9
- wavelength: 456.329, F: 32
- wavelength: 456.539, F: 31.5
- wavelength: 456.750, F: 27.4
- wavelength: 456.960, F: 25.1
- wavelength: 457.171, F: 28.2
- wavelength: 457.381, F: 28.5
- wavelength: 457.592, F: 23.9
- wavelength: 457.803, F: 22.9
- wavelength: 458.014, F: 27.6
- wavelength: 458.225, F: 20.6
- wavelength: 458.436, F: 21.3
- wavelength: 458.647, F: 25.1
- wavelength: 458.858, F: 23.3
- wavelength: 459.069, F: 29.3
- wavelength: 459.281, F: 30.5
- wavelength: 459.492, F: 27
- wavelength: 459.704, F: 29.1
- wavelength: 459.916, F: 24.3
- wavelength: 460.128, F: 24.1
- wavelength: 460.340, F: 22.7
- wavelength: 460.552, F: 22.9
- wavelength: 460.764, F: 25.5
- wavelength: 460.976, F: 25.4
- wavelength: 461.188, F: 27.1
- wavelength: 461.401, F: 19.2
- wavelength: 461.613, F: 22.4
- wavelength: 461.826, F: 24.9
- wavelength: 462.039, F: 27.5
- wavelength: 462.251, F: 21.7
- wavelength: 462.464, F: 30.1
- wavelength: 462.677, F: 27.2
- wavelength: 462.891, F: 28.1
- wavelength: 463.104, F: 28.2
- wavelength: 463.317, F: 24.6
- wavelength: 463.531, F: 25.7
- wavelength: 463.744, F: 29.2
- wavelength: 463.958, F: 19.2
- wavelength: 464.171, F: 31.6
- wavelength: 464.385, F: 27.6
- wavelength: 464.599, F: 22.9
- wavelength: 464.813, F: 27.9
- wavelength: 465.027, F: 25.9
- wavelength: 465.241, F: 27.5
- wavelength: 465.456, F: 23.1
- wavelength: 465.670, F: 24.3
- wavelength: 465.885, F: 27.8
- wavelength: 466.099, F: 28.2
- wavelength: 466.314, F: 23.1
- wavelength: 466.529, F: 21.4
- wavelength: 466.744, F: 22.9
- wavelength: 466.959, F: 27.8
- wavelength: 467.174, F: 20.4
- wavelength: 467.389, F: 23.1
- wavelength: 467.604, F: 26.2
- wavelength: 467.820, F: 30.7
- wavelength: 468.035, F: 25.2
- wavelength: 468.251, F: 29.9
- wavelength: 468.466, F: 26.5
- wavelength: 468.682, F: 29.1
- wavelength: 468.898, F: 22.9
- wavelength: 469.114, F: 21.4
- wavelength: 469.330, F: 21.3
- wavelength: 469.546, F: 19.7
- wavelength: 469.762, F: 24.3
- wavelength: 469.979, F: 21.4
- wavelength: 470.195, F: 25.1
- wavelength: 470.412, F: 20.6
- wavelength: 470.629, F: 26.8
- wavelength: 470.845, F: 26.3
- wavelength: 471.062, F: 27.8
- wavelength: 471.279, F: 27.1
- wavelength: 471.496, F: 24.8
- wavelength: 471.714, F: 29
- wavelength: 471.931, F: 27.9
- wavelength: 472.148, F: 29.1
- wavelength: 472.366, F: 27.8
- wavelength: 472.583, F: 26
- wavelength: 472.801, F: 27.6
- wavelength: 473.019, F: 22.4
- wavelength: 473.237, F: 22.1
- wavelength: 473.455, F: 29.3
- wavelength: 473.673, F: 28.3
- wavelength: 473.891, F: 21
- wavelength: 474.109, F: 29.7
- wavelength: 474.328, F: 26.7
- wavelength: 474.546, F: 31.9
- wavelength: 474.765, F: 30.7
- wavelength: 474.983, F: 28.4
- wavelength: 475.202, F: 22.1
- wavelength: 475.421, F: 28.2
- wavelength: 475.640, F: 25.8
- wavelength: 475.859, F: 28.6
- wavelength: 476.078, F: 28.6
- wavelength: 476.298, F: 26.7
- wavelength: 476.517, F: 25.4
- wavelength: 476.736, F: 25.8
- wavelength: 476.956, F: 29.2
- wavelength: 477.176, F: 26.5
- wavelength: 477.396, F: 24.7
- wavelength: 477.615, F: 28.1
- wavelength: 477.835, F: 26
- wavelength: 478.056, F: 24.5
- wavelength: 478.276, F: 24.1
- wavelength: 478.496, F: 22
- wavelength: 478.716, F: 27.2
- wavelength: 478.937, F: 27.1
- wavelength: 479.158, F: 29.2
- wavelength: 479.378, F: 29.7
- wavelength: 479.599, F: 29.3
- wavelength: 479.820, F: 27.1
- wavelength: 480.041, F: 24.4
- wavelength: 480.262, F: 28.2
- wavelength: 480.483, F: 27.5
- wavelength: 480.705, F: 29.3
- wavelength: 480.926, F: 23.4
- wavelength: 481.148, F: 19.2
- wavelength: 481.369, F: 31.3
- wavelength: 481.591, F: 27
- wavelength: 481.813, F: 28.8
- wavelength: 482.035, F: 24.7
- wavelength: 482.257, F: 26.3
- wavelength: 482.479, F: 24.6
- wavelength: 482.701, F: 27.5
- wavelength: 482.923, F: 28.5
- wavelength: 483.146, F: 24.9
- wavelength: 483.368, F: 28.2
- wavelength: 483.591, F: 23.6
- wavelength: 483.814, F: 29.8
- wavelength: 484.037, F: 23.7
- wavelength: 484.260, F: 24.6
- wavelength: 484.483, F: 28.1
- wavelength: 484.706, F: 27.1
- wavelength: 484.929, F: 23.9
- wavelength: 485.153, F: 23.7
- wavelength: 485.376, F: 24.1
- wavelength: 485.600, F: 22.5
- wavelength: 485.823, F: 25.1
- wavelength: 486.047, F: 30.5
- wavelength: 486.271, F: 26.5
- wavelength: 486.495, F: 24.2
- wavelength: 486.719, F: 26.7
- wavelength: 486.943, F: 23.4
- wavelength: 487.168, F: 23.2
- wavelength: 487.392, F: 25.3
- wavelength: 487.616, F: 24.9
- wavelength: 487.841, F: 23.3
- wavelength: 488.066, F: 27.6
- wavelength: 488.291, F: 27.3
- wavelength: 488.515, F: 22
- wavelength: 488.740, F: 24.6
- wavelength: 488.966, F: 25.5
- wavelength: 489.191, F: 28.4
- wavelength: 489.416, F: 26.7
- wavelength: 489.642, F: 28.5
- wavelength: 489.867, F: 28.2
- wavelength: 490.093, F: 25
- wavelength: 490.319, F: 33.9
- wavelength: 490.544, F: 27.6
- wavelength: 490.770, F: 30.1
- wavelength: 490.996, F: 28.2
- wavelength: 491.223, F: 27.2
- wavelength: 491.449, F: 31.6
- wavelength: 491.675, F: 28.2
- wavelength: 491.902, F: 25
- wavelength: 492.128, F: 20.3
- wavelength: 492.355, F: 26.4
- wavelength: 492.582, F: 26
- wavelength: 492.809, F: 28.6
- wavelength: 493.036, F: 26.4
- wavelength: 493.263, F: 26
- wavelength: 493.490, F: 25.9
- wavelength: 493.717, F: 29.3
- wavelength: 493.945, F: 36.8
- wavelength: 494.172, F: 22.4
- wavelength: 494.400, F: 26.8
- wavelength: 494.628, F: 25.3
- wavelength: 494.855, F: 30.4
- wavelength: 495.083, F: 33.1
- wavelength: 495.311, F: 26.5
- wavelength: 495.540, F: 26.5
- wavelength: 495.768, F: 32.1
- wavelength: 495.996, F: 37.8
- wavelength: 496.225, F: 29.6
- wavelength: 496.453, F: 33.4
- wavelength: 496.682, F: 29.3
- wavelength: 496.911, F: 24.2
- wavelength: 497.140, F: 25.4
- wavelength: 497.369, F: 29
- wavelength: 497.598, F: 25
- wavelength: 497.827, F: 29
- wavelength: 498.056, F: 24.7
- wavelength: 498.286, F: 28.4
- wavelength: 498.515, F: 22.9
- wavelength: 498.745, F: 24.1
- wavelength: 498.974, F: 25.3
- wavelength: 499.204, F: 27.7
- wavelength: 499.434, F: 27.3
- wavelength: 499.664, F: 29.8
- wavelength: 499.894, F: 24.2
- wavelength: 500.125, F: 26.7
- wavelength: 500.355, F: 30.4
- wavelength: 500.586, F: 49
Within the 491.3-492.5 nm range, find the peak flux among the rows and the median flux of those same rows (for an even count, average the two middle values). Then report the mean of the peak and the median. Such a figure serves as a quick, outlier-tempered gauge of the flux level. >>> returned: 29.0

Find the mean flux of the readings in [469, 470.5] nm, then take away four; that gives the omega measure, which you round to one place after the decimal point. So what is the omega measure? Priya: 18.0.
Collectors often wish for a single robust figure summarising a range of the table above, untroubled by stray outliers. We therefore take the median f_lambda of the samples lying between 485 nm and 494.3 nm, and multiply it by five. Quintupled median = 132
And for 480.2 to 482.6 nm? 135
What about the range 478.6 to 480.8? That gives 139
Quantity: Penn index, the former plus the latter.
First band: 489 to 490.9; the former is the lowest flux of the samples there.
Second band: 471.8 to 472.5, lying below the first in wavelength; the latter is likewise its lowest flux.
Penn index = 53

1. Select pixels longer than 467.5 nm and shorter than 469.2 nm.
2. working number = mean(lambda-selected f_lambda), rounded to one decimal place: 26.5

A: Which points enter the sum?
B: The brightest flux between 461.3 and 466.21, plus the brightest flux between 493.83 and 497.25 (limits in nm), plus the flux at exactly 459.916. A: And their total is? 94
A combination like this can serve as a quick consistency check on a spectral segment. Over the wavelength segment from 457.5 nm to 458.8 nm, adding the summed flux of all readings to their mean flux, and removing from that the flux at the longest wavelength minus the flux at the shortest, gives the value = 164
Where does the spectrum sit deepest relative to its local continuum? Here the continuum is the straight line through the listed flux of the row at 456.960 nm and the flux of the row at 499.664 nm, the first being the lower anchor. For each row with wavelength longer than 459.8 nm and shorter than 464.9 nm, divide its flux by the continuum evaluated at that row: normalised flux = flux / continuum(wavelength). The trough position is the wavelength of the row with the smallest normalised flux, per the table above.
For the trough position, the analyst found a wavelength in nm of 463.958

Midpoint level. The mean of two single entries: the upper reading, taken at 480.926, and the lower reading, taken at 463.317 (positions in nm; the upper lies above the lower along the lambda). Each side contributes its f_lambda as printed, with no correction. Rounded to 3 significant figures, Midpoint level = 24.0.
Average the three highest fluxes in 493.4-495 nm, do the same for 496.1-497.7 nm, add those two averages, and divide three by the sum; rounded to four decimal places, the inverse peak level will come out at 0.0477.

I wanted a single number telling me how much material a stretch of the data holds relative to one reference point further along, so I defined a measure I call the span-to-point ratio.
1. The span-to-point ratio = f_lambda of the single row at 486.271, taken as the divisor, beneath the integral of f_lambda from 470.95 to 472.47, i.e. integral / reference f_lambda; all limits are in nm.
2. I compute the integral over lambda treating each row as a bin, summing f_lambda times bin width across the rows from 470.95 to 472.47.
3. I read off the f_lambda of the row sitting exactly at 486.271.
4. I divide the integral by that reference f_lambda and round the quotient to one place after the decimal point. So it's 1.6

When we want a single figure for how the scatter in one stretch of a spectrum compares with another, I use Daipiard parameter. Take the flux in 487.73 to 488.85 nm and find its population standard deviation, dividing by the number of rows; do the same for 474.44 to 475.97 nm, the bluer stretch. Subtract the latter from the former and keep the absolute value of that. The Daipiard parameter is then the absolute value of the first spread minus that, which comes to 1.40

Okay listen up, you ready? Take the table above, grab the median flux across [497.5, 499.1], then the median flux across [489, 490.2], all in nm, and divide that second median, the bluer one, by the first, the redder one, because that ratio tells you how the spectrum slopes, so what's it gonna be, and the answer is 1.13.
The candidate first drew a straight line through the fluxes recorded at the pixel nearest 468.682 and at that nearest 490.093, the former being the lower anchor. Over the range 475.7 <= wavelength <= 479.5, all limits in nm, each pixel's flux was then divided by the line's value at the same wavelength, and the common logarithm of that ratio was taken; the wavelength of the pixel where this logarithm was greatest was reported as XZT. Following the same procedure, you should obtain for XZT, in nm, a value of 479.378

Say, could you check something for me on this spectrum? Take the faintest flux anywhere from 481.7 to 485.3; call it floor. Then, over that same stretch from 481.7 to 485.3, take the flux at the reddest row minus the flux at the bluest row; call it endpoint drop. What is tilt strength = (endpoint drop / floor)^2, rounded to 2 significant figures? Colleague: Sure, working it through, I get 0.047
